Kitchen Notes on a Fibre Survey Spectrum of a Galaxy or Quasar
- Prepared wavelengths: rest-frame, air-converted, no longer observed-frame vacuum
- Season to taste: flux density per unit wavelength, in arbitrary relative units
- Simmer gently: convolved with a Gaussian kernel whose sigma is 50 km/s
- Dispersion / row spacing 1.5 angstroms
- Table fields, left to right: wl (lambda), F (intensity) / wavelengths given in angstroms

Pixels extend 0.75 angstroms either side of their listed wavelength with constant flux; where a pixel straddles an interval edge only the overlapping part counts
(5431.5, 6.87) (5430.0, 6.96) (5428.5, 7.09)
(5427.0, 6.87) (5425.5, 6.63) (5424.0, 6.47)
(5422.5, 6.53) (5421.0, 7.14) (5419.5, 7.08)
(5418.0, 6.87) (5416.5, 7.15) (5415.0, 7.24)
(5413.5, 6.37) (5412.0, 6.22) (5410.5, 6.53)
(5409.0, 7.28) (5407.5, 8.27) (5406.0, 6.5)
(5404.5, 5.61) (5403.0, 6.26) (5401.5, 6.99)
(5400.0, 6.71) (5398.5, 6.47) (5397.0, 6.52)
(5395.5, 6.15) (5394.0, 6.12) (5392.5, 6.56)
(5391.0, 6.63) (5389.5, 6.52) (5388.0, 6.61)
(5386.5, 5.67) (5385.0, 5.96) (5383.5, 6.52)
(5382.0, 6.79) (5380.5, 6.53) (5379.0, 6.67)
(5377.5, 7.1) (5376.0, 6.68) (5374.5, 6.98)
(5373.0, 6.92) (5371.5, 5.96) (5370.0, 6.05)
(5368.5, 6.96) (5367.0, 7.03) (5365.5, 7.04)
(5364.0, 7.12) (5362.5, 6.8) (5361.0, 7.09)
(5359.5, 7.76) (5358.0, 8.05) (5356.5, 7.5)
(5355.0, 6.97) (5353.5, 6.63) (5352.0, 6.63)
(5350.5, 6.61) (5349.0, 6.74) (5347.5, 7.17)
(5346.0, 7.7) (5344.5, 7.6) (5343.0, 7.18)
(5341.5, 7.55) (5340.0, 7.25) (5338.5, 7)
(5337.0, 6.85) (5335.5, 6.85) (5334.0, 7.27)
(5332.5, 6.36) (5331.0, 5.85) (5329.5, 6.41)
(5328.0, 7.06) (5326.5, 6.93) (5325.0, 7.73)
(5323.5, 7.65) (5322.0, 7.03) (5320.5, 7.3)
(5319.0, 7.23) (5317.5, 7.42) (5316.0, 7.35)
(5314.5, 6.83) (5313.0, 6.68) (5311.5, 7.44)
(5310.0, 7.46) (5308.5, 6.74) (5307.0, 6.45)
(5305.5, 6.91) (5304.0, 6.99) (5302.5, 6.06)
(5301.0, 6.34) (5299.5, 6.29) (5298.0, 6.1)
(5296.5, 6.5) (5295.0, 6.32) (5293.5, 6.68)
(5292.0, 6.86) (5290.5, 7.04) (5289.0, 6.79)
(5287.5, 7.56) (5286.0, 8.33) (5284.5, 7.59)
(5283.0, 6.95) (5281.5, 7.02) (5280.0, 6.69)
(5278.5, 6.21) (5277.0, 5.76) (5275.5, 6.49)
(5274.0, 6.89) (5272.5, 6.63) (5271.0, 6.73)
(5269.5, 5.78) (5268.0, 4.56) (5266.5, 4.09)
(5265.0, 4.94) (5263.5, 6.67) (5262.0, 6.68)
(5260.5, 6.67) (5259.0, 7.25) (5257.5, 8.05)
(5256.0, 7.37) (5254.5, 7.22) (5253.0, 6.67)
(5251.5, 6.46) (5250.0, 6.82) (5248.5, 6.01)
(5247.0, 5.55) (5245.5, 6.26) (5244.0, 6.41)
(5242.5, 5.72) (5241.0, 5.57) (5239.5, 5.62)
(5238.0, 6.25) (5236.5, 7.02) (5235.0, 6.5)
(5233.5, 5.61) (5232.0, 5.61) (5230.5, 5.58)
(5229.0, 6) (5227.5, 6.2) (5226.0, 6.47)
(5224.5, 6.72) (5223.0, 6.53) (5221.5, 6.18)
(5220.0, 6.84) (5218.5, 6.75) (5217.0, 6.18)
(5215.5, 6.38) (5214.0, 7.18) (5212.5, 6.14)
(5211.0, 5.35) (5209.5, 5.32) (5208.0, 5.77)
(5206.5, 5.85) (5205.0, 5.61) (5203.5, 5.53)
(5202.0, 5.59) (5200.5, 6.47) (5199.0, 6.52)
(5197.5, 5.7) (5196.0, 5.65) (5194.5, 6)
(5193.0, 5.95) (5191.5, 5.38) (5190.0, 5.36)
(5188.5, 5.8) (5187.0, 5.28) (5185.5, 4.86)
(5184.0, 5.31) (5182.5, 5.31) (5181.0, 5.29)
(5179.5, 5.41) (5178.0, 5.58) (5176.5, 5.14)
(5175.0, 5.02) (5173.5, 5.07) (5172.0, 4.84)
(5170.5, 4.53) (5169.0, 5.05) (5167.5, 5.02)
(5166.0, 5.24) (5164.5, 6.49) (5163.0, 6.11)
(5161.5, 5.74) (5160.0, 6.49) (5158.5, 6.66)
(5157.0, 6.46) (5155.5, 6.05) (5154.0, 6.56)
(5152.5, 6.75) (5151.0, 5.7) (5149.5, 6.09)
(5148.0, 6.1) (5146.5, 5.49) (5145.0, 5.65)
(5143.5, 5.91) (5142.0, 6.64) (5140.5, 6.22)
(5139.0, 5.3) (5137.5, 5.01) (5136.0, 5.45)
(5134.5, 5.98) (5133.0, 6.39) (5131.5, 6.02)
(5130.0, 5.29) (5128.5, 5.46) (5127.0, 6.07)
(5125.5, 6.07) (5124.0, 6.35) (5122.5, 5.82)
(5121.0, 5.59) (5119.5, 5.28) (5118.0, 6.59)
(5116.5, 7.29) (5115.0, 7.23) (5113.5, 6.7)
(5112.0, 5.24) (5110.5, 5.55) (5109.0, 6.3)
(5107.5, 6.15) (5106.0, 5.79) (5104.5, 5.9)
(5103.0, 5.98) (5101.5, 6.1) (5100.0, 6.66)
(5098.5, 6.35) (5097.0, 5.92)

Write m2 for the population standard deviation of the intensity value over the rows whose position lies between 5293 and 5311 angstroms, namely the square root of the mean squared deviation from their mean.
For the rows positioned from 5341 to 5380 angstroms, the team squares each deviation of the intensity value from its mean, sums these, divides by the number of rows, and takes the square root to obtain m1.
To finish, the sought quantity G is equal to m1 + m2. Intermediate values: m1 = 0.48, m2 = 0.39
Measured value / 0.87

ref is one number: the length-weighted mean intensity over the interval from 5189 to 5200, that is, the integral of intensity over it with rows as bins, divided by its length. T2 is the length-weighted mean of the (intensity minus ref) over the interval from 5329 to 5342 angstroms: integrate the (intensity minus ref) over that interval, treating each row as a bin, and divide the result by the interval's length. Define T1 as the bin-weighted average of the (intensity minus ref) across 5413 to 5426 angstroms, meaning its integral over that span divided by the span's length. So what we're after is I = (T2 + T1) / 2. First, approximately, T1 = 1.03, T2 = 1.01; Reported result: 1.02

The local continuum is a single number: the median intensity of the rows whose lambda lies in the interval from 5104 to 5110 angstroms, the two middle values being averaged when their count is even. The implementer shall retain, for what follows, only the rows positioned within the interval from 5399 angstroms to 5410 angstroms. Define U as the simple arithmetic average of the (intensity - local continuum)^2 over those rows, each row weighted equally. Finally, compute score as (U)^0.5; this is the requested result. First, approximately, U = 1.2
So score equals 1.10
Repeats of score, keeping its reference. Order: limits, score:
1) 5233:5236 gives 0.45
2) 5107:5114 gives 0.53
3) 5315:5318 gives 1.36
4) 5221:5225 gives 0.50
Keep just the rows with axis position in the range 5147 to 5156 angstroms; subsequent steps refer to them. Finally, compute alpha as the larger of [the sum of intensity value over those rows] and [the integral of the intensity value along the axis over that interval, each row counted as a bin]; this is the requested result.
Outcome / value 55.7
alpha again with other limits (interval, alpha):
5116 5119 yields 20.3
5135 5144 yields 51.8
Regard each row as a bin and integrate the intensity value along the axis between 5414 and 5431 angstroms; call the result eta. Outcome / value 117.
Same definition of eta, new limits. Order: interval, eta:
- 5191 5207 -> 94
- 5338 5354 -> 114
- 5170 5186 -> 82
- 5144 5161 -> 105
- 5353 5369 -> 115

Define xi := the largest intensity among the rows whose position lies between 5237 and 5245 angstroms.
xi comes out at 6.41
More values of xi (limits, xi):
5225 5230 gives 6.47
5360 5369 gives 7.12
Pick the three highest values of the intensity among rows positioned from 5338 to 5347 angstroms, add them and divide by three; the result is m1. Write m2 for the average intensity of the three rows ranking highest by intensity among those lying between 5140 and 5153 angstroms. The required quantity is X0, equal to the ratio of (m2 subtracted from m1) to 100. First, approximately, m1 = 7.62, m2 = 6.54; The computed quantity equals 0.011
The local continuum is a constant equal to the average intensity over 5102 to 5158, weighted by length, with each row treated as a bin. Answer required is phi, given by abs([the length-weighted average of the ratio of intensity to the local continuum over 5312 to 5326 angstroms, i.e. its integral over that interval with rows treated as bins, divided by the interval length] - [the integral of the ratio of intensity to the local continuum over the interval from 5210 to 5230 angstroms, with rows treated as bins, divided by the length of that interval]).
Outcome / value 0.148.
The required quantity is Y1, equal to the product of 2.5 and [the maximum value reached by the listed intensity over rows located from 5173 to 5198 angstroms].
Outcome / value 15.0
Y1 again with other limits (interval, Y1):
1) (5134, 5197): 16.9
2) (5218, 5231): 17.1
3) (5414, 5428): 18.1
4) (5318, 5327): 19.3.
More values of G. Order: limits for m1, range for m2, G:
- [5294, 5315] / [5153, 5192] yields 1.02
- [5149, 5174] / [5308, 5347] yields 1.15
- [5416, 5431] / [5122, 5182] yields 0.82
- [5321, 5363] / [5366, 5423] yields 0.99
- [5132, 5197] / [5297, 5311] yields 1.01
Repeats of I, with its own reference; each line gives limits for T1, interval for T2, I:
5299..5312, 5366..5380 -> 0.91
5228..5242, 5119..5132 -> 0.07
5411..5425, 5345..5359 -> 1.15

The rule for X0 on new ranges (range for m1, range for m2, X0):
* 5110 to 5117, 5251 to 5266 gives -0.005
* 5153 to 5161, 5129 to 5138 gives 0.004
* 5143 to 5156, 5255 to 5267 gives -0.011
